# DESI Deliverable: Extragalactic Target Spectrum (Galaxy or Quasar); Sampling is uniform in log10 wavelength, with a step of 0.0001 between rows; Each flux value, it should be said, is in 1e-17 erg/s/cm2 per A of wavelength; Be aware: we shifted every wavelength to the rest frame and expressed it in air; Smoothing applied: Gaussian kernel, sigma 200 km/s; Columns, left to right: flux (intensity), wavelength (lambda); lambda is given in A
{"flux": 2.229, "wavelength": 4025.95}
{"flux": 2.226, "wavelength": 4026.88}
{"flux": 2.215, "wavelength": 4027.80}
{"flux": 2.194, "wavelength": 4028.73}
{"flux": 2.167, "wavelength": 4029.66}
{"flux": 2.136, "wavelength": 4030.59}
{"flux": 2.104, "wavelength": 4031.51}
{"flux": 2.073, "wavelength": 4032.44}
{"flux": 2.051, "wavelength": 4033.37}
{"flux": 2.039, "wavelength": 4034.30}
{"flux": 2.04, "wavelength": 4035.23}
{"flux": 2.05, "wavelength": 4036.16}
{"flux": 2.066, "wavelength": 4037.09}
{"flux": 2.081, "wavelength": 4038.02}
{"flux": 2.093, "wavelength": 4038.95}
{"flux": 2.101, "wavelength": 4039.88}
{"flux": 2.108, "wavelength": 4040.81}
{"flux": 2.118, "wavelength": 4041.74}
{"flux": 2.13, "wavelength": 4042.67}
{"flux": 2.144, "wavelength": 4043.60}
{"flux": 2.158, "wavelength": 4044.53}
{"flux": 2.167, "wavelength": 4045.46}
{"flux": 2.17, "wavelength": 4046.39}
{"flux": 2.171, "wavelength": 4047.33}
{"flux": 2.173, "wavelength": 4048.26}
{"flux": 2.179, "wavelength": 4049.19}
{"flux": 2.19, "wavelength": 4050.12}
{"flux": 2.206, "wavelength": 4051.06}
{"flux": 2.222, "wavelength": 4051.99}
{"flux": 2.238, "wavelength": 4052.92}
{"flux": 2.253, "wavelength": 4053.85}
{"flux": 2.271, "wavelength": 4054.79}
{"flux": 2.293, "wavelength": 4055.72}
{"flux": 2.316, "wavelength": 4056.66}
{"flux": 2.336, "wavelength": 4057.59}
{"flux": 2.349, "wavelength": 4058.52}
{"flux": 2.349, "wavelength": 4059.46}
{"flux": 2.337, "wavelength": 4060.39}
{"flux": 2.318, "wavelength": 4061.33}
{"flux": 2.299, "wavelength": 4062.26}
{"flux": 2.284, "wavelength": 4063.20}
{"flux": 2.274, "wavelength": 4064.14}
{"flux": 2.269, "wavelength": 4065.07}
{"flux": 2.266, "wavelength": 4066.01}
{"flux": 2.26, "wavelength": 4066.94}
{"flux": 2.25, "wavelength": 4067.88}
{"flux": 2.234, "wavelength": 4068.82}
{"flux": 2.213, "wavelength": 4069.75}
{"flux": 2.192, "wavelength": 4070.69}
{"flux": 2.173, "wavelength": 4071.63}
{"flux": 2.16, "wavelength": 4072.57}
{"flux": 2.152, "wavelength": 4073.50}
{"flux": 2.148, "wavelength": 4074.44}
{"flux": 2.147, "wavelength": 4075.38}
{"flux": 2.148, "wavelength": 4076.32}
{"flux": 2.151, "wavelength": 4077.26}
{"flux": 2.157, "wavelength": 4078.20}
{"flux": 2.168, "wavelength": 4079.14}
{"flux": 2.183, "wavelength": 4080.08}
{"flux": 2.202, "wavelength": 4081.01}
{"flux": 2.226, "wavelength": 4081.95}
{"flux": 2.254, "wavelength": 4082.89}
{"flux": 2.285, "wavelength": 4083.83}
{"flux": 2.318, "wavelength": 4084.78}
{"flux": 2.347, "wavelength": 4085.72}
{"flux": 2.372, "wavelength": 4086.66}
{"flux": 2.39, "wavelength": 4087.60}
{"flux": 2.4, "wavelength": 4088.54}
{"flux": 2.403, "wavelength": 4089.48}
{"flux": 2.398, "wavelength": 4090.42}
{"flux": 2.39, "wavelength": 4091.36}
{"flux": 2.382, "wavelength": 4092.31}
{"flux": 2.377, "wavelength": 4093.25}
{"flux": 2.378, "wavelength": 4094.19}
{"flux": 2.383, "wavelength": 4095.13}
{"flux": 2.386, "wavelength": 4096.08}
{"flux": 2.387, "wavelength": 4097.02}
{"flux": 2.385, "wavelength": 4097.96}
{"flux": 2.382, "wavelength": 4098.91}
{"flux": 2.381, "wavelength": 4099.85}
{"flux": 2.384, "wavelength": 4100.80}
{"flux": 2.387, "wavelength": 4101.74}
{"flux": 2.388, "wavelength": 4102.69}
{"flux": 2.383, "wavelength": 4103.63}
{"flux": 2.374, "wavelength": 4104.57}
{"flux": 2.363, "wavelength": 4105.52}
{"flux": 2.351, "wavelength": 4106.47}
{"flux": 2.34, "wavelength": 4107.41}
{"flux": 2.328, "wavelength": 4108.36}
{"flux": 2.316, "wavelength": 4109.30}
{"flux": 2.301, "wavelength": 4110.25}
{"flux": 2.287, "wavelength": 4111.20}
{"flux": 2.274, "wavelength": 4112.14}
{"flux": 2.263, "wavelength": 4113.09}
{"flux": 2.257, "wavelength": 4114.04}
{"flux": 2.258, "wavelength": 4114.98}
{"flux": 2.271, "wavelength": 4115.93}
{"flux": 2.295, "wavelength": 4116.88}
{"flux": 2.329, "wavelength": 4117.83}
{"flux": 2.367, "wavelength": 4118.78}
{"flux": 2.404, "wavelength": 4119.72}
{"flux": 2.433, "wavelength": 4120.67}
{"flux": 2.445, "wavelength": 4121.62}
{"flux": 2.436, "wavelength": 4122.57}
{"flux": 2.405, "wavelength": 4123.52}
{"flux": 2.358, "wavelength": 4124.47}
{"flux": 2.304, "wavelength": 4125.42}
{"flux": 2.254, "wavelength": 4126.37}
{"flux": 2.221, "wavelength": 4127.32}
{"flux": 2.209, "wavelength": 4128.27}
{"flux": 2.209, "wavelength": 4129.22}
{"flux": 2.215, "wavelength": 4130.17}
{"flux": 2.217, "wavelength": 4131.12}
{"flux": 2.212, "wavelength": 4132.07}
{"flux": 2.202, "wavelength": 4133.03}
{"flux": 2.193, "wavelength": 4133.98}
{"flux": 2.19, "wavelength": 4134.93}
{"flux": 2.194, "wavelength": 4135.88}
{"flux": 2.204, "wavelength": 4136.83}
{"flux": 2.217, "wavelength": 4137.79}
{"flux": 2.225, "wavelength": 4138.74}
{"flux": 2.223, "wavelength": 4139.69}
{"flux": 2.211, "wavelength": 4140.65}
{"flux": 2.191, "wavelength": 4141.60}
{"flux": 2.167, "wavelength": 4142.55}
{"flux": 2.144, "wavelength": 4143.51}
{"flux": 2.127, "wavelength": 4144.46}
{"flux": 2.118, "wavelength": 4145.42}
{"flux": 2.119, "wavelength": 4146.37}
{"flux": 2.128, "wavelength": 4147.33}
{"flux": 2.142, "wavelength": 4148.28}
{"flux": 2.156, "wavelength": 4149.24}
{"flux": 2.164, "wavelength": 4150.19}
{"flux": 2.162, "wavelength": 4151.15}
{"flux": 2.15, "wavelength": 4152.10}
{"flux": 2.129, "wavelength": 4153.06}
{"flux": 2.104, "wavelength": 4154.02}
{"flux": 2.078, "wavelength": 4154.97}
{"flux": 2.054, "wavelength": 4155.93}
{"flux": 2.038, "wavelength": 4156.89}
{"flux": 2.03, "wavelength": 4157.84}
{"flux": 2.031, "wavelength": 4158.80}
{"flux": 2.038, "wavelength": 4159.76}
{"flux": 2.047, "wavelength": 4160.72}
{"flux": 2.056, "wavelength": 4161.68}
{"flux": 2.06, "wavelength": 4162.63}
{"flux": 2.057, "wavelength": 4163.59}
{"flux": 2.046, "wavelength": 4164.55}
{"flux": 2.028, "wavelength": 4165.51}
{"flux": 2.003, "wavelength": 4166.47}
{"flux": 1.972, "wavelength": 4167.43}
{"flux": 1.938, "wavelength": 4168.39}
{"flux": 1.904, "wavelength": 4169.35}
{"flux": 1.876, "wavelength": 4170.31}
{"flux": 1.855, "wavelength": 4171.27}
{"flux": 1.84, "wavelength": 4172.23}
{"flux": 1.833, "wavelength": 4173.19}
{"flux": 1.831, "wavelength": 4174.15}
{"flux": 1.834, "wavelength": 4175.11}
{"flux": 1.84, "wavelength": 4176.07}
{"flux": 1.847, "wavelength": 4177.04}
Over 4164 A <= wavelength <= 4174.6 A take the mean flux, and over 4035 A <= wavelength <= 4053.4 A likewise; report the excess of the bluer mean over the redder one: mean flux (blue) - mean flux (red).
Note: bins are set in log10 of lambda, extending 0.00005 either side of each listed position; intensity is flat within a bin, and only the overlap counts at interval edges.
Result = 0.22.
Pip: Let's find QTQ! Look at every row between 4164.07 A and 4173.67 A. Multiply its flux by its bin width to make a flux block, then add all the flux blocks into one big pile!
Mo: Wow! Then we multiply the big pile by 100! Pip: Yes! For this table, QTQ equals 1852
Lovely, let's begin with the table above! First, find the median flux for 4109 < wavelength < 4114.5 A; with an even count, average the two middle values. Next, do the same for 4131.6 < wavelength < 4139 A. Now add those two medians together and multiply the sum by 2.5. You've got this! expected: 11.2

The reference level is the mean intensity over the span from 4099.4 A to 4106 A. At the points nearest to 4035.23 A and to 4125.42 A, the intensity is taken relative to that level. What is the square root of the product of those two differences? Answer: 0.16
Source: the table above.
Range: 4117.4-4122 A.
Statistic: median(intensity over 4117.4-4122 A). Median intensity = 2.40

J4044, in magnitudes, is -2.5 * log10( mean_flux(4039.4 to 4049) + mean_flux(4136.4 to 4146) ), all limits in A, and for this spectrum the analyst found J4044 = -1.59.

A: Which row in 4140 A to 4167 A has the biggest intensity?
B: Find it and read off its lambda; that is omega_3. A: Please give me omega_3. 4140.65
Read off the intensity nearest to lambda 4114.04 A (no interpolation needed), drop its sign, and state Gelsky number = 2.26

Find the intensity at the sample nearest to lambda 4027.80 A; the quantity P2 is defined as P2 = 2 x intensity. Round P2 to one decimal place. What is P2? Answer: 4.4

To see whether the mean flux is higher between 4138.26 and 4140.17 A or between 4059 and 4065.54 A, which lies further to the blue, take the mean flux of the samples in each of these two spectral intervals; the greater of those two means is 2.30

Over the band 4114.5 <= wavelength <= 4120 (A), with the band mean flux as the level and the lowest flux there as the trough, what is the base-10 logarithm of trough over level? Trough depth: -0.012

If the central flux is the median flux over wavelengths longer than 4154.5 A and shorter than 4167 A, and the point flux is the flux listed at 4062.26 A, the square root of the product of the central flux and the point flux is 2.17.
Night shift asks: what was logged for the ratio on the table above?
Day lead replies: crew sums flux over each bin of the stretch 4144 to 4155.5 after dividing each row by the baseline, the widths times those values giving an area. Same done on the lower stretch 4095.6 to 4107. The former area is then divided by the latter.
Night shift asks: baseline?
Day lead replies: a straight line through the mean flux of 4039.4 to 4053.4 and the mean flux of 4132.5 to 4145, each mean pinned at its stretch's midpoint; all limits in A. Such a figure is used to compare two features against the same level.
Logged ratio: 0.90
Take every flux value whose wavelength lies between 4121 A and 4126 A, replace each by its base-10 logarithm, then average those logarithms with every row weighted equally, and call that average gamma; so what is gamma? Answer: 0.378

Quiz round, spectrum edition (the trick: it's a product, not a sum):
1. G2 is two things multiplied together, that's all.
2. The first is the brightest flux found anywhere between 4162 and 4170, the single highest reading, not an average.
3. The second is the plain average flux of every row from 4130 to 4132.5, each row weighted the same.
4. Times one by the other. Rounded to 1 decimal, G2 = 4.6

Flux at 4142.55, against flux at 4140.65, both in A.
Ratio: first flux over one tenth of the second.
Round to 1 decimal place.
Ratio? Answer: 9.8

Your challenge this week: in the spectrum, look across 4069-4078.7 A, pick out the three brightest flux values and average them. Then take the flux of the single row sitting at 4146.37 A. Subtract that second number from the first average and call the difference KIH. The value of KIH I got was 0.07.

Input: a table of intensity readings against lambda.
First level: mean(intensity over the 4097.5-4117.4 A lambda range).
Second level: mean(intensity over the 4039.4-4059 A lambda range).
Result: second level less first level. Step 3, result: -0.13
